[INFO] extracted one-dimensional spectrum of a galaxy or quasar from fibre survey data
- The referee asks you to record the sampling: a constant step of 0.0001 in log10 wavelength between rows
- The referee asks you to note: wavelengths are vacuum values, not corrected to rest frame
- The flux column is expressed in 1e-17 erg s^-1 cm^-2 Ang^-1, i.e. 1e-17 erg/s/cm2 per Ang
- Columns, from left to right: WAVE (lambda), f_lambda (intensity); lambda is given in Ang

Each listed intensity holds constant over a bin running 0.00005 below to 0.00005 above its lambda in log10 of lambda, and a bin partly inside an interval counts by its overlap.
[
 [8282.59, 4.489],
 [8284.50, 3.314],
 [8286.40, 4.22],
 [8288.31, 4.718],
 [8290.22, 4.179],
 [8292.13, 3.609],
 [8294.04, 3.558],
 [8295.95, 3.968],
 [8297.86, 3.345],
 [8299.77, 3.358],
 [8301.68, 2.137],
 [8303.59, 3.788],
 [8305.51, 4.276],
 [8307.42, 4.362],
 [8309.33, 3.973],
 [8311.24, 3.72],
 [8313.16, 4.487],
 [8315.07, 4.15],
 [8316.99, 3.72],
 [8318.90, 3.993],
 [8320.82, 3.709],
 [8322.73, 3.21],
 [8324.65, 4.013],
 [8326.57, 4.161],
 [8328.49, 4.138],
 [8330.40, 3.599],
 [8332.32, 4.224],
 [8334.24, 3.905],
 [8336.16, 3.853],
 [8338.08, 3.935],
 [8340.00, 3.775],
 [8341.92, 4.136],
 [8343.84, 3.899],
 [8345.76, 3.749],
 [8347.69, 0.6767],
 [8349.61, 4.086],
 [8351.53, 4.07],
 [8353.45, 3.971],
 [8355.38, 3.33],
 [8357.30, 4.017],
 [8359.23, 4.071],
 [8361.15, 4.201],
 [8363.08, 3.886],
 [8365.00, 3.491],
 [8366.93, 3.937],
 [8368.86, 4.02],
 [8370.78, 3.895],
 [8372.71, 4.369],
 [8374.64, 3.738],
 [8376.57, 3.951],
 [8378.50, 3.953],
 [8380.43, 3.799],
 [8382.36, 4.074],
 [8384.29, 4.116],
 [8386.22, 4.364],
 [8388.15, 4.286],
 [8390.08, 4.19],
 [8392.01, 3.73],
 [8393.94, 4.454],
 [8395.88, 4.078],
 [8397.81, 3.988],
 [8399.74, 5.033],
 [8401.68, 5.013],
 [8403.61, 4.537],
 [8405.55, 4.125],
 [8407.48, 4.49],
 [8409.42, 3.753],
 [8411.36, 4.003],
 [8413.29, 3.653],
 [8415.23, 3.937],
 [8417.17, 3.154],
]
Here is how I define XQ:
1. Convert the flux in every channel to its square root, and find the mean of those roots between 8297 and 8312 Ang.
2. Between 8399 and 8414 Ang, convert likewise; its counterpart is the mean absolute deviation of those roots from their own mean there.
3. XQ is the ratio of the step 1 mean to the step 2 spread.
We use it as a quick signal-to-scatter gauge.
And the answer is 18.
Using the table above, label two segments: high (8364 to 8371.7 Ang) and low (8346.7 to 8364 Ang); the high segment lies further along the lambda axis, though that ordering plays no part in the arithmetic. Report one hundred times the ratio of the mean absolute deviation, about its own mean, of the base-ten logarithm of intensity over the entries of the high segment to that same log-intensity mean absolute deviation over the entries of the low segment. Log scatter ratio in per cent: 13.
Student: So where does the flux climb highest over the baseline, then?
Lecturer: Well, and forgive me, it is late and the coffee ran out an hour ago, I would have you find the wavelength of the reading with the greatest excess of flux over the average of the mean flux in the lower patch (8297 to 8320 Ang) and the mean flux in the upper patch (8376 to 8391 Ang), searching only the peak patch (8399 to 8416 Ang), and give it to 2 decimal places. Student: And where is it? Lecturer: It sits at 8399.74 Ang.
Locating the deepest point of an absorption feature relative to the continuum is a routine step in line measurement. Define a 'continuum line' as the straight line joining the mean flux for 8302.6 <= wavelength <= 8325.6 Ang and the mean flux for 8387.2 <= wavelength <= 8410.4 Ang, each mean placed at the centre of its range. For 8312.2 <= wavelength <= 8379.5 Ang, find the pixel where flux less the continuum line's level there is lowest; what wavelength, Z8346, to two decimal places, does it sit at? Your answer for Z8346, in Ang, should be 8347.69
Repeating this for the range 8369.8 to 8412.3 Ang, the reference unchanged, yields 8409.42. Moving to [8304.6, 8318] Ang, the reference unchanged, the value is 8316.99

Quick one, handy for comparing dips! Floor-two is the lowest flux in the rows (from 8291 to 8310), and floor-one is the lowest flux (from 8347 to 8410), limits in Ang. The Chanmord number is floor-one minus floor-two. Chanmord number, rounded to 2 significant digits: -1.5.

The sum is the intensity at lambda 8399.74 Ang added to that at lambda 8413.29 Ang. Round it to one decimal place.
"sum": 8.7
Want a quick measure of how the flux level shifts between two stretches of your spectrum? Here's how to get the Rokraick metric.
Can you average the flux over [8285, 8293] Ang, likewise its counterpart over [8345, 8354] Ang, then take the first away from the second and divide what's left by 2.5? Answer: -0.35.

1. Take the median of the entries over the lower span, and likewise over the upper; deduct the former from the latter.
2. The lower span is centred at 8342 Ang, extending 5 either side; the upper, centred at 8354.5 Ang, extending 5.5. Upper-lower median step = 0.14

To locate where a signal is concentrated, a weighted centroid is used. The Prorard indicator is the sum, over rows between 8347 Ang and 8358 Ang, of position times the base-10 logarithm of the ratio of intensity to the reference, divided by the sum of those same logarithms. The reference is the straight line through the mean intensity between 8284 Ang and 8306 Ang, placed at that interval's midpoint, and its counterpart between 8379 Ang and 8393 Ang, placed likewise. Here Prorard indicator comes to 8348.2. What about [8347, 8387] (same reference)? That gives 8349.7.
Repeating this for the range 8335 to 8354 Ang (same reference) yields 8347.6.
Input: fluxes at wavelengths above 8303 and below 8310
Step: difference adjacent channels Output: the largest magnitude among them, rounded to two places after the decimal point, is 0.49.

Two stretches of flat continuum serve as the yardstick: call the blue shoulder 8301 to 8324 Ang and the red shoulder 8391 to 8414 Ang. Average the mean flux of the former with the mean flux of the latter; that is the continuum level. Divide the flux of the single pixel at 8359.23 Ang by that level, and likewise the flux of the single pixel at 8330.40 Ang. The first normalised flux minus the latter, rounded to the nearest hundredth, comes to 0.12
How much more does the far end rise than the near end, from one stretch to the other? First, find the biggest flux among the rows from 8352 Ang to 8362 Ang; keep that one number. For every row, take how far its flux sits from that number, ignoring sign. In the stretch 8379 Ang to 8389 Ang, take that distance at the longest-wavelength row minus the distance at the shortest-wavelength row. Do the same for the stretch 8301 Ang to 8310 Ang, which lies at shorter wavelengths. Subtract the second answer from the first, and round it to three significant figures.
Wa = 1.52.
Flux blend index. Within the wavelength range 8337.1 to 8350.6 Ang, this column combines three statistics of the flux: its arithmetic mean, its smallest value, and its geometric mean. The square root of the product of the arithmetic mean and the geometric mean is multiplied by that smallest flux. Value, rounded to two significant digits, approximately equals 2.2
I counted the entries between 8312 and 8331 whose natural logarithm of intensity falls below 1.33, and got 4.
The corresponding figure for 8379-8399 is 1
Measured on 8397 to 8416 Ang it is 2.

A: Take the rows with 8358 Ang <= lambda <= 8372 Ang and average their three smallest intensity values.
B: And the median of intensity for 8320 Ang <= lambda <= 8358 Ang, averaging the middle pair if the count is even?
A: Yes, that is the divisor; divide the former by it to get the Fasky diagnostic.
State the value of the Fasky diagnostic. 0.959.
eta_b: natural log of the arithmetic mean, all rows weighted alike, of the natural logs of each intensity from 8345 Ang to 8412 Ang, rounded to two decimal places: 0.30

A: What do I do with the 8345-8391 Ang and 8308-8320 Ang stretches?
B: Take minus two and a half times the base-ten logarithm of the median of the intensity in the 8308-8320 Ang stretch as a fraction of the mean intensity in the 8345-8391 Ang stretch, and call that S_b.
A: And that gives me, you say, -0.039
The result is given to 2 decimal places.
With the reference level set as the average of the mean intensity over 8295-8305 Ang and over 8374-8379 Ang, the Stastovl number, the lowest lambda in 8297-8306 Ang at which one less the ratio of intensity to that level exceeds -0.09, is 8297.86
